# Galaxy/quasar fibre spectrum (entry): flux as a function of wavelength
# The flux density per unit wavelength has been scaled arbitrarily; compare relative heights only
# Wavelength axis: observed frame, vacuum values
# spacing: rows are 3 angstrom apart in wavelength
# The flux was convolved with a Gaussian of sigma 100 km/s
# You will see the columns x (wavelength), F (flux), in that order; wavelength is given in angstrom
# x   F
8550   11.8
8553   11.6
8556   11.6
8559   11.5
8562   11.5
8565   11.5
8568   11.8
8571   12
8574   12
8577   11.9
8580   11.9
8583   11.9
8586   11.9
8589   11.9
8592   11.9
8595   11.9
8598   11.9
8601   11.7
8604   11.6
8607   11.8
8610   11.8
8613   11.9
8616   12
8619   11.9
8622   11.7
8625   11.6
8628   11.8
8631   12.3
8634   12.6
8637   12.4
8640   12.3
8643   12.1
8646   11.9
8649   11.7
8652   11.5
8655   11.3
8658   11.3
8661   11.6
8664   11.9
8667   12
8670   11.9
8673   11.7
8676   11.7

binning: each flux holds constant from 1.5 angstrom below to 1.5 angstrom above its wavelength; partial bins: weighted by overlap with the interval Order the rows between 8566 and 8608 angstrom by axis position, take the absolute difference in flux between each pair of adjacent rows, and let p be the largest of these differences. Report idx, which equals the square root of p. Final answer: 0.45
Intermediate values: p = 0.20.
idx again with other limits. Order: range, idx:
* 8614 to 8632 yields 0.71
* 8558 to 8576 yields 0.55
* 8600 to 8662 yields 0.71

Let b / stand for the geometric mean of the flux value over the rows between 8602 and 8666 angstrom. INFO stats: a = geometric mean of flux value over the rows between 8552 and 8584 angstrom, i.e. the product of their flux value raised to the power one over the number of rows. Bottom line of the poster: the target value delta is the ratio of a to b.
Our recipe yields 0.99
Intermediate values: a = 11.7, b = 11.9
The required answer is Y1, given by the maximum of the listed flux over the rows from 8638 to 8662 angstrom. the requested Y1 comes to 12.3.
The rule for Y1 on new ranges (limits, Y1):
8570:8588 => 12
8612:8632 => 12.3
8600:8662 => 12.6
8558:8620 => 12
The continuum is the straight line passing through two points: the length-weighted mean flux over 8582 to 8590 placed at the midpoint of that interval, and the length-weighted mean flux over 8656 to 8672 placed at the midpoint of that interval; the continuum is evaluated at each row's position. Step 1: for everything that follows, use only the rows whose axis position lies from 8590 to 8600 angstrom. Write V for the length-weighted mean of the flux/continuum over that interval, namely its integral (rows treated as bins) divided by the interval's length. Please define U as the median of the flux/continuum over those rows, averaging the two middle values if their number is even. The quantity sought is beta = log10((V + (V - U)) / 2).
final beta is -0.301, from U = 1.00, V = 1.00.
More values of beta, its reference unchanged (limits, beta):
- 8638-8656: -0.297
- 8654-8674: -0.304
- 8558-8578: -0.310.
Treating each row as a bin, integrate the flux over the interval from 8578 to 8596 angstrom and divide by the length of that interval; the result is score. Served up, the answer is 11.9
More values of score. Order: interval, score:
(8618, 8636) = 12.0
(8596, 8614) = 11.8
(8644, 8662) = 11.6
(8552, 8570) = 11.6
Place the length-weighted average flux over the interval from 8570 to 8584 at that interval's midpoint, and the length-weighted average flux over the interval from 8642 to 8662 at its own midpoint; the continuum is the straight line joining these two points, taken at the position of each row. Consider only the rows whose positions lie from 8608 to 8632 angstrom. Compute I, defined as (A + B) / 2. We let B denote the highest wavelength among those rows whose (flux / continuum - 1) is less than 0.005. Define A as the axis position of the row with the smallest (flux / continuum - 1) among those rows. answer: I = 8625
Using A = 8625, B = 8625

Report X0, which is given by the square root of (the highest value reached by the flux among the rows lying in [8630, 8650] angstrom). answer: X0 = 3.55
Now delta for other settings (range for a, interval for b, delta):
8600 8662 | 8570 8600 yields 0.99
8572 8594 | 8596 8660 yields 1.00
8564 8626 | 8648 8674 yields 1.02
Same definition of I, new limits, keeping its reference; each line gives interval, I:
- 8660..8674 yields 8661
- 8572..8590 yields 8583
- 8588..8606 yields 8604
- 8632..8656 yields 8655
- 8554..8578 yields 8568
